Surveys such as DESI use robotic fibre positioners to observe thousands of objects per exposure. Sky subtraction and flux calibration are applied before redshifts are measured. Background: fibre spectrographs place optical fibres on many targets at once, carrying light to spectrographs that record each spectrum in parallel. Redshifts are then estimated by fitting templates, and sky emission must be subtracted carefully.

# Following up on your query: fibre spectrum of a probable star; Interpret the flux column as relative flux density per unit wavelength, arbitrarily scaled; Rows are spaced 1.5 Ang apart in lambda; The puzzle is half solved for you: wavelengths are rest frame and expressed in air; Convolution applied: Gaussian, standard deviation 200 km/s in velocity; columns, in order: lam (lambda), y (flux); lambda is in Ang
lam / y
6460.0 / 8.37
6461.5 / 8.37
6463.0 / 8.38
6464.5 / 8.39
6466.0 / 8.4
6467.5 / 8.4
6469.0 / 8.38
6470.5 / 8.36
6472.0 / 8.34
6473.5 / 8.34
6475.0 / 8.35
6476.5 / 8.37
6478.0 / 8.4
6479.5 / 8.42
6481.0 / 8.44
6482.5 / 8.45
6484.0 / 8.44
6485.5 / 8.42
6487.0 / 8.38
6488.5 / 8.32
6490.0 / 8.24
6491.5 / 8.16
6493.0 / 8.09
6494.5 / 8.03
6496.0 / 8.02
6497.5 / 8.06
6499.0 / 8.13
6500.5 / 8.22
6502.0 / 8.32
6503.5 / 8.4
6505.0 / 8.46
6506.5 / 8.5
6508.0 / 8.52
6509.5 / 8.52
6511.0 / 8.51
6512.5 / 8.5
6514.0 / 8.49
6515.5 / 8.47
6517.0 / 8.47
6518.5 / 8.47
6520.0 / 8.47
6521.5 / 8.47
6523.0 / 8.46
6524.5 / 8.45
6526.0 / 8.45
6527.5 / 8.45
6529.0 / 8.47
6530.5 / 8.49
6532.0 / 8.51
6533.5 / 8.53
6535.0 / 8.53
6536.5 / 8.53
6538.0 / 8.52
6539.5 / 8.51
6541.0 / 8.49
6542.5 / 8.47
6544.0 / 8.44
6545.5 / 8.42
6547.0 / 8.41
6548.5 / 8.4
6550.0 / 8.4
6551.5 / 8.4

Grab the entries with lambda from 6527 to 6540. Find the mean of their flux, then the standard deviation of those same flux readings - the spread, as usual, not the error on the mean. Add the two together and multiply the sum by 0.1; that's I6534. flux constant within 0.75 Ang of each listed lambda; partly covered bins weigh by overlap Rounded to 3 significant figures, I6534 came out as 0.853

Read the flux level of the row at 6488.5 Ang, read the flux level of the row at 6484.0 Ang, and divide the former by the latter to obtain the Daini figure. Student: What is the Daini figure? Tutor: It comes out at 0.99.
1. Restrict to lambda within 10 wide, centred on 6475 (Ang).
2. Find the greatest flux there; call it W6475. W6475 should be 8.42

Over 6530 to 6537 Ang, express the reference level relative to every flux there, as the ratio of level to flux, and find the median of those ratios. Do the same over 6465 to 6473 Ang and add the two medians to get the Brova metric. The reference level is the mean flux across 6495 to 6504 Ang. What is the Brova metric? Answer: 1.94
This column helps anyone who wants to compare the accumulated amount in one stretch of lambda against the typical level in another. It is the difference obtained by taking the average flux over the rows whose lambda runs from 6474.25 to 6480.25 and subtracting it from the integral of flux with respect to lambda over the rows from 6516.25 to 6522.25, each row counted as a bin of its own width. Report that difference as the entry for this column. 42.4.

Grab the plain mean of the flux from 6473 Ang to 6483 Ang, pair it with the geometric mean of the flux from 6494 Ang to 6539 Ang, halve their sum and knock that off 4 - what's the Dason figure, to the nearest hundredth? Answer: -4.40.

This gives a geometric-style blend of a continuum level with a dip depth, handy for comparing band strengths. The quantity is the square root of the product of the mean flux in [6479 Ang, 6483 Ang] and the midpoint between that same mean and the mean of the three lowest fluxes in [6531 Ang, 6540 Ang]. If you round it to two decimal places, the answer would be 8.46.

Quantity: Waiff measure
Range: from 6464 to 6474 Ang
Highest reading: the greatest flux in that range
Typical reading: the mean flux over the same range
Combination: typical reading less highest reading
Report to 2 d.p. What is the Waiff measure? -0.03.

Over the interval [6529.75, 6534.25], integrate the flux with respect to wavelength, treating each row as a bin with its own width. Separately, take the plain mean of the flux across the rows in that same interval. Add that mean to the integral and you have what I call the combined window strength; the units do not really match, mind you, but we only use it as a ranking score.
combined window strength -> 47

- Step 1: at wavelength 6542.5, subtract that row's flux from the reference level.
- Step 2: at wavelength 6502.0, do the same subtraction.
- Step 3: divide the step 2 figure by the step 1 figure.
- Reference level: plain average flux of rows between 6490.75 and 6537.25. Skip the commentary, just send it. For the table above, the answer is -0.9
